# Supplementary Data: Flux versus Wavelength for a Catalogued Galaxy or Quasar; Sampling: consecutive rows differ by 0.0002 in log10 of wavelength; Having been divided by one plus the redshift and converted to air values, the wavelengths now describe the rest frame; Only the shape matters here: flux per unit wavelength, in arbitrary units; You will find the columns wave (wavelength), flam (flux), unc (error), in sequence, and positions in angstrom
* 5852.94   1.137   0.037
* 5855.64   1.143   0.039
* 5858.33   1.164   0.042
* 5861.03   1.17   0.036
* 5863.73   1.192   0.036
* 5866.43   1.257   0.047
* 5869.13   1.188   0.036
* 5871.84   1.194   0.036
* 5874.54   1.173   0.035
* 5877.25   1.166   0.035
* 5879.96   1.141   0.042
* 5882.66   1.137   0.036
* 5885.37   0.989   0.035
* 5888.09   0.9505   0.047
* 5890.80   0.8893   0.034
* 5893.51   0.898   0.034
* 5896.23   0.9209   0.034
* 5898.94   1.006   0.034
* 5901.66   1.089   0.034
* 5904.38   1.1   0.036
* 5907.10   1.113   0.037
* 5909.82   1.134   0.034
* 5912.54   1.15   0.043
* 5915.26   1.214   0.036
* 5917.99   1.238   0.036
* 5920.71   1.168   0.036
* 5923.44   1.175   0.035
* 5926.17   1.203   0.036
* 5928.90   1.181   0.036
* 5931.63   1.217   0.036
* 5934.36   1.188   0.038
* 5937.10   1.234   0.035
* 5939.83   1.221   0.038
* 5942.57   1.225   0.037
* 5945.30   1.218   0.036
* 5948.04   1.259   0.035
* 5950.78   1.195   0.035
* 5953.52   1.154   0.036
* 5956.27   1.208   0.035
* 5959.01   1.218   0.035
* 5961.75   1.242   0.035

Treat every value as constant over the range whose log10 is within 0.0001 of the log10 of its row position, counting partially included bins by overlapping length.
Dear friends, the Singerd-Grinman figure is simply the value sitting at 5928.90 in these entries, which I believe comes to 1.181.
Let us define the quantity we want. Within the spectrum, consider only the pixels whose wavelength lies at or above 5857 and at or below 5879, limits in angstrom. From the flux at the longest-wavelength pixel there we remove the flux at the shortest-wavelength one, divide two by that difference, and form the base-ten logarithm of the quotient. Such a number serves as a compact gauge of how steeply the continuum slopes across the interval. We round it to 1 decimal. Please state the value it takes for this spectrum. 3.0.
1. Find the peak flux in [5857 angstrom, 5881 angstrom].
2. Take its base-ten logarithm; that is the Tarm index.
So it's 0.099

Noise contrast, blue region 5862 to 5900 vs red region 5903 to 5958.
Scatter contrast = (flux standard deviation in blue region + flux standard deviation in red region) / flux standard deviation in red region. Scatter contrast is 4.0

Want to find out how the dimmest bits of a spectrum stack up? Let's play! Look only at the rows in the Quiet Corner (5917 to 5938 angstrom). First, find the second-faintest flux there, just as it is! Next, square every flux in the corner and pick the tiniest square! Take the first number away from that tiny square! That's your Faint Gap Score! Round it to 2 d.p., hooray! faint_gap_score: 0.19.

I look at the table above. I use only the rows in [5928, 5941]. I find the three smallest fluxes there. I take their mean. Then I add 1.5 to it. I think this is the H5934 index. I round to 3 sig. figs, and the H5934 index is 2.70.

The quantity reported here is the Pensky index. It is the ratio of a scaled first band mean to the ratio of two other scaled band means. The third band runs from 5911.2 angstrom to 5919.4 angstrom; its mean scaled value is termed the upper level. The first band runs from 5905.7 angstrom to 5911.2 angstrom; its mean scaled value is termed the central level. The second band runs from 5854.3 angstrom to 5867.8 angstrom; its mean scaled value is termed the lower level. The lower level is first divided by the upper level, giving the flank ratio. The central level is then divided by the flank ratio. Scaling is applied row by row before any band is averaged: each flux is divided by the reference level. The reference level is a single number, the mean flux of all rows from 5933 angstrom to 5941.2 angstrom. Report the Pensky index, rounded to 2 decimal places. 0.94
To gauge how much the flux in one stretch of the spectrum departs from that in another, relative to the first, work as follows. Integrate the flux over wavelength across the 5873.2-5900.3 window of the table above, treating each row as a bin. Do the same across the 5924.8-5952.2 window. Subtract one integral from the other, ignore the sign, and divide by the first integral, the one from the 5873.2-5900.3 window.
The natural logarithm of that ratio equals -1.6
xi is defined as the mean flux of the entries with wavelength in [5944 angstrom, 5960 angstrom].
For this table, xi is 1.21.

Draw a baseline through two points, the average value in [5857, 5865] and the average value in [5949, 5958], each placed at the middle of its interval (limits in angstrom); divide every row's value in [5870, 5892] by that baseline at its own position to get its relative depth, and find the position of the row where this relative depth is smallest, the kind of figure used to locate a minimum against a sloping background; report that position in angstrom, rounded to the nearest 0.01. 5890.80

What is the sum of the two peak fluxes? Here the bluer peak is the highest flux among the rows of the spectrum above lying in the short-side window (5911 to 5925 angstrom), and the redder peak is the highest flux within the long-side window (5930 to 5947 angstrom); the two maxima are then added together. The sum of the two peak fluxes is 2.47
